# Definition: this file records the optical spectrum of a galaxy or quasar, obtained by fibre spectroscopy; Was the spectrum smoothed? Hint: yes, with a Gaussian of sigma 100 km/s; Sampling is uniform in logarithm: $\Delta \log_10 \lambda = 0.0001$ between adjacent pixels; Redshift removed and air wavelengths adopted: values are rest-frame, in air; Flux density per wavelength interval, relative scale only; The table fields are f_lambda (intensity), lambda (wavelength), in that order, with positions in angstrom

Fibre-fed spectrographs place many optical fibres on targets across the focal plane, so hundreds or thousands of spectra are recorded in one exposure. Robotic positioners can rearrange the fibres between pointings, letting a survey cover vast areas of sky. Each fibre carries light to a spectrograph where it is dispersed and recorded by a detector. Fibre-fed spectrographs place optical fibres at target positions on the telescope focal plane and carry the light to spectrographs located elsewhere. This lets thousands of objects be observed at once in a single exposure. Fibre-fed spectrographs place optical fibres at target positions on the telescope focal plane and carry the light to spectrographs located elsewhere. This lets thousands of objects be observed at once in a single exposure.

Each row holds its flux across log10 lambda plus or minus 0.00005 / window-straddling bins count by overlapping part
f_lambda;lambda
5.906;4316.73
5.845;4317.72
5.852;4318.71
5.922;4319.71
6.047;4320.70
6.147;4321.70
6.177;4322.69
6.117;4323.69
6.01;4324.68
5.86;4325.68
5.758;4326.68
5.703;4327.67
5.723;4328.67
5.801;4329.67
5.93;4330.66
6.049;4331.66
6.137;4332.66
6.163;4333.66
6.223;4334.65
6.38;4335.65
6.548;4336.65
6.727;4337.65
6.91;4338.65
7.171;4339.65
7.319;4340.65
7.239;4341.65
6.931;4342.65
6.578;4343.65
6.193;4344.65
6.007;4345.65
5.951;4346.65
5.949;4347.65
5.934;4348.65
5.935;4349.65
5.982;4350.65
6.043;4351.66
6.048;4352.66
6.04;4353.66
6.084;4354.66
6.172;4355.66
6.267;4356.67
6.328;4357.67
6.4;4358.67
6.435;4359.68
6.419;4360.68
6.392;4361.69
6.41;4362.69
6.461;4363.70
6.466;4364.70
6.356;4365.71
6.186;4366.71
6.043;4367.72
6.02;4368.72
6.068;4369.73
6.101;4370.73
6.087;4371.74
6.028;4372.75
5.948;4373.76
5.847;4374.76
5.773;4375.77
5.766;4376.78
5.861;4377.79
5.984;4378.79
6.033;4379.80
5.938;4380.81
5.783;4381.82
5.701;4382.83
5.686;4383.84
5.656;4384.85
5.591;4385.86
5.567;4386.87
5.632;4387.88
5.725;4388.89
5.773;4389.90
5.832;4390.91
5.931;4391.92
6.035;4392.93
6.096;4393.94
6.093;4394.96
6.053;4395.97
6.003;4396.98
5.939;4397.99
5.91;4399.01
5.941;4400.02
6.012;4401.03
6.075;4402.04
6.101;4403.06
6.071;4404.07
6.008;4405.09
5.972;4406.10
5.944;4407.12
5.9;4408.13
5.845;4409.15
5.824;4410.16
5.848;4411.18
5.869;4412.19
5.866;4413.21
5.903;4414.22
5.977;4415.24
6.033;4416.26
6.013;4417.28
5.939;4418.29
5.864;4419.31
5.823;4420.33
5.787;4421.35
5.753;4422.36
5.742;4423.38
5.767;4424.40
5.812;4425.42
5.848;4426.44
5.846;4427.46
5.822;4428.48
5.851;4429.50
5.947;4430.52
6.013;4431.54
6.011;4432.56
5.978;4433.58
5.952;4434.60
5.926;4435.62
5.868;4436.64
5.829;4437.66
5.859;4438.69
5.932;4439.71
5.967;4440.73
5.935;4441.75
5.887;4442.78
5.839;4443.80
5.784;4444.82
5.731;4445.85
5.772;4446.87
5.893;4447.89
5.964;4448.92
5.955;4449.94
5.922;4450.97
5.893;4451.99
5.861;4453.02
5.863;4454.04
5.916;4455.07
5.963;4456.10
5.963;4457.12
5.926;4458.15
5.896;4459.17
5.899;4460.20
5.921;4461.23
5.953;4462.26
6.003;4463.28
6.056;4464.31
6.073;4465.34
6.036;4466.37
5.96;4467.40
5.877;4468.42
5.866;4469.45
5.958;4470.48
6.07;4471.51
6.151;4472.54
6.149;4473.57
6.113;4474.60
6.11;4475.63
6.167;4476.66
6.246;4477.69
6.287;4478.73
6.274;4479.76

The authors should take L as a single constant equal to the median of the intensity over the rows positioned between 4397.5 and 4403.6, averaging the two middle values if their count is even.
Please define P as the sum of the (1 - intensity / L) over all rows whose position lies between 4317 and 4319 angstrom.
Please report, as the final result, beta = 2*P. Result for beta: 0.1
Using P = 0.04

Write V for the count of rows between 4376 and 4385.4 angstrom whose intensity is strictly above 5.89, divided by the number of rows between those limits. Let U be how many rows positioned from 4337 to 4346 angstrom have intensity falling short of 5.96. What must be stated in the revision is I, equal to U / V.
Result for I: 0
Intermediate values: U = 0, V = 0.33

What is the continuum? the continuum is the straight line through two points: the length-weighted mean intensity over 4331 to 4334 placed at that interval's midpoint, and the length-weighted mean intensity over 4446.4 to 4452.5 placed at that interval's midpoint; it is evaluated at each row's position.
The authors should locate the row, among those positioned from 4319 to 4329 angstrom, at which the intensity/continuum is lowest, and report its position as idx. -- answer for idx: 4327.67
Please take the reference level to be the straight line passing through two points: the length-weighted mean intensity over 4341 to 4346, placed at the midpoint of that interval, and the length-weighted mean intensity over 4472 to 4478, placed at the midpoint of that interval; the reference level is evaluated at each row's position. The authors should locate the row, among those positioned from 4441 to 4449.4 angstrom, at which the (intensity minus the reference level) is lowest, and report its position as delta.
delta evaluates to 4445.85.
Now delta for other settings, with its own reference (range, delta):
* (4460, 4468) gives 4460.20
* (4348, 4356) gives 4348.65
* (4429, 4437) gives 4429.50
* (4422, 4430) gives 4423.38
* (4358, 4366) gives 4365.71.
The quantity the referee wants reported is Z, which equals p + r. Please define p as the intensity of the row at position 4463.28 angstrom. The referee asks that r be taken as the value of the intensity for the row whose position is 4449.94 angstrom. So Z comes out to 12.0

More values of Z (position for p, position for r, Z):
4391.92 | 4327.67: 11.6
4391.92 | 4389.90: 11.7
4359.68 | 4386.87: 12.0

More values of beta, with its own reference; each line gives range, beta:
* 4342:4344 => -0.5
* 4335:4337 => -0.3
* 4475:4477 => -0.1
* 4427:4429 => 0.1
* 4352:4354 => 0.0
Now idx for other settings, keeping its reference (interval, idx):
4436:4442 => 4437.66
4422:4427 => 4423.38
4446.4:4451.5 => 4446.87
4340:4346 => 4345.65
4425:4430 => 4425.42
